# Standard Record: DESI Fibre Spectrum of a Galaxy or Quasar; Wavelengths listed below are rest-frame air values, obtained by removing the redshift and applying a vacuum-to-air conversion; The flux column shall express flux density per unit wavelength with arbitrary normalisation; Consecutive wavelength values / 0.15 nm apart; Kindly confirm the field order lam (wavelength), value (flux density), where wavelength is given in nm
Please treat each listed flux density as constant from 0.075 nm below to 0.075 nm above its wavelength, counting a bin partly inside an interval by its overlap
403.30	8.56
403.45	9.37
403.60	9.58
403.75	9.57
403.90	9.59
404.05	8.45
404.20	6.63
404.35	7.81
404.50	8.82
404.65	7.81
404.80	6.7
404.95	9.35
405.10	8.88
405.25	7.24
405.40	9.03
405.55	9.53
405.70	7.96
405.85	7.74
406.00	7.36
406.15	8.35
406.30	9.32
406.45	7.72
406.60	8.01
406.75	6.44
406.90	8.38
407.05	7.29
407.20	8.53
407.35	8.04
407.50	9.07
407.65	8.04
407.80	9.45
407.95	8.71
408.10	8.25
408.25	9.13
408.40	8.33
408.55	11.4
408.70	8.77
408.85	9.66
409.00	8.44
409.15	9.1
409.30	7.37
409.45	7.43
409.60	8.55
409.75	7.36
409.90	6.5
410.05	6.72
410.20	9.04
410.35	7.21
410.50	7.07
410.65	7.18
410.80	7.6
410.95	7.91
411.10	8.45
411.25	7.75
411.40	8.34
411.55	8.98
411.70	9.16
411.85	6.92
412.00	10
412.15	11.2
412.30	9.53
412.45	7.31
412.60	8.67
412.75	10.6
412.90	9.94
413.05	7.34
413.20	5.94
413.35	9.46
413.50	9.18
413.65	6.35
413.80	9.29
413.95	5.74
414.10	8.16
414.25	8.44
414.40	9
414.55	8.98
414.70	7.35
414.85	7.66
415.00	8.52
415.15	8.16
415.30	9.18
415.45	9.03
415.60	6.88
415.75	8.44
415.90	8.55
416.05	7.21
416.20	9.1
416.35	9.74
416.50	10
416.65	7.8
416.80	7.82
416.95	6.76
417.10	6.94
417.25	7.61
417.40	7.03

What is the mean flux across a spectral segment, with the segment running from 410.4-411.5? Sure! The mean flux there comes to 7.8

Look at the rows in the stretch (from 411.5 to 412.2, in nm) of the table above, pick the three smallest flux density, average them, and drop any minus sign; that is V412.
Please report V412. 8.4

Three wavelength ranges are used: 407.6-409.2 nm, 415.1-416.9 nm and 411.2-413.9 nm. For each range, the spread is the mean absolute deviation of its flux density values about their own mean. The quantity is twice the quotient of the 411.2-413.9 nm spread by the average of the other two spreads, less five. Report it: -1.7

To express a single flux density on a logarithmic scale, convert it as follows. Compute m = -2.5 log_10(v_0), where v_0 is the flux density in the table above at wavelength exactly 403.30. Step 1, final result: -2.33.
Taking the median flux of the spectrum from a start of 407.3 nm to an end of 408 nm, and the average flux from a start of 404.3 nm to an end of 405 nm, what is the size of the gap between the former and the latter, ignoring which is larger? 0.6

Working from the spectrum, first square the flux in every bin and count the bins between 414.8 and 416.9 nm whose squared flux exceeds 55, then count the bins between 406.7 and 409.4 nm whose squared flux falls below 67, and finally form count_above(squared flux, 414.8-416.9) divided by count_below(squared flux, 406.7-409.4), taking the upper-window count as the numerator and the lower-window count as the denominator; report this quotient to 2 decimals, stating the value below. 2.40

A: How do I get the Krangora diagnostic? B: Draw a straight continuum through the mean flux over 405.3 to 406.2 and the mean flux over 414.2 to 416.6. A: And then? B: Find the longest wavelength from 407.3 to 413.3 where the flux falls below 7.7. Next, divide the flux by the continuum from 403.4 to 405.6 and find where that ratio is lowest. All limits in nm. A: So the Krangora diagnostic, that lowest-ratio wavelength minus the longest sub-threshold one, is -9.00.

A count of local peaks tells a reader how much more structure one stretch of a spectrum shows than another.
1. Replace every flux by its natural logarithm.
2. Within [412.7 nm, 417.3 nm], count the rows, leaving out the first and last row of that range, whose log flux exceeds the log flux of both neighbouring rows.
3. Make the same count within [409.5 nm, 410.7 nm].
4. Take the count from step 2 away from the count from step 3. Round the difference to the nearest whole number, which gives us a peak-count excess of -7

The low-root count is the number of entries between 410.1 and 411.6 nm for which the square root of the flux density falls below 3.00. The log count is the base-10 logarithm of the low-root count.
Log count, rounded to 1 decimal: 1.0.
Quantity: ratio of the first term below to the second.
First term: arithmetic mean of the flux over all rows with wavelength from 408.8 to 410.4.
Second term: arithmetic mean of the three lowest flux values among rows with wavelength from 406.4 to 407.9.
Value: 1.11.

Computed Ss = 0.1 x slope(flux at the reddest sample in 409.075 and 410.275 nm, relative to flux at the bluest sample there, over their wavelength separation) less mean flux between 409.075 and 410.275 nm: -7.8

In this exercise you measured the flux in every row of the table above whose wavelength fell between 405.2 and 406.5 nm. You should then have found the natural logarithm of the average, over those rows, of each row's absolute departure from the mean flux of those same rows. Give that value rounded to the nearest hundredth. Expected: -0.33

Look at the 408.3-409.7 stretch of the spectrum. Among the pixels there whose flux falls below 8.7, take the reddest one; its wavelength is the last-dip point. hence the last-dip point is 409.60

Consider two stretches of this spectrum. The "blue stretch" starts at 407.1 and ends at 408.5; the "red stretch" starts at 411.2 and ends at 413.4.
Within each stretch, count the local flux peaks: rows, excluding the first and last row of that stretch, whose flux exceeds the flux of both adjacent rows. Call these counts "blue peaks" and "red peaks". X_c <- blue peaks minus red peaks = 0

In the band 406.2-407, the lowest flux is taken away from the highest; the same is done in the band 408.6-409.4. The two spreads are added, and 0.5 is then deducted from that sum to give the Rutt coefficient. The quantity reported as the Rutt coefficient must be 4.7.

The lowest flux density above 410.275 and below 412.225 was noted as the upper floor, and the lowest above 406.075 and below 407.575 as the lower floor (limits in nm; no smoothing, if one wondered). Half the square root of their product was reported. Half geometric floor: 3.34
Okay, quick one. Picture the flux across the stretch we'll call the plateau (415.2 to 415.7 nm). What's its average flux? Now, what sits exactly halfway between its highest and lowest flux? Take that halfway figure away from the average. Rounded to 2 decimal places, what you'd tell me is 0.33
